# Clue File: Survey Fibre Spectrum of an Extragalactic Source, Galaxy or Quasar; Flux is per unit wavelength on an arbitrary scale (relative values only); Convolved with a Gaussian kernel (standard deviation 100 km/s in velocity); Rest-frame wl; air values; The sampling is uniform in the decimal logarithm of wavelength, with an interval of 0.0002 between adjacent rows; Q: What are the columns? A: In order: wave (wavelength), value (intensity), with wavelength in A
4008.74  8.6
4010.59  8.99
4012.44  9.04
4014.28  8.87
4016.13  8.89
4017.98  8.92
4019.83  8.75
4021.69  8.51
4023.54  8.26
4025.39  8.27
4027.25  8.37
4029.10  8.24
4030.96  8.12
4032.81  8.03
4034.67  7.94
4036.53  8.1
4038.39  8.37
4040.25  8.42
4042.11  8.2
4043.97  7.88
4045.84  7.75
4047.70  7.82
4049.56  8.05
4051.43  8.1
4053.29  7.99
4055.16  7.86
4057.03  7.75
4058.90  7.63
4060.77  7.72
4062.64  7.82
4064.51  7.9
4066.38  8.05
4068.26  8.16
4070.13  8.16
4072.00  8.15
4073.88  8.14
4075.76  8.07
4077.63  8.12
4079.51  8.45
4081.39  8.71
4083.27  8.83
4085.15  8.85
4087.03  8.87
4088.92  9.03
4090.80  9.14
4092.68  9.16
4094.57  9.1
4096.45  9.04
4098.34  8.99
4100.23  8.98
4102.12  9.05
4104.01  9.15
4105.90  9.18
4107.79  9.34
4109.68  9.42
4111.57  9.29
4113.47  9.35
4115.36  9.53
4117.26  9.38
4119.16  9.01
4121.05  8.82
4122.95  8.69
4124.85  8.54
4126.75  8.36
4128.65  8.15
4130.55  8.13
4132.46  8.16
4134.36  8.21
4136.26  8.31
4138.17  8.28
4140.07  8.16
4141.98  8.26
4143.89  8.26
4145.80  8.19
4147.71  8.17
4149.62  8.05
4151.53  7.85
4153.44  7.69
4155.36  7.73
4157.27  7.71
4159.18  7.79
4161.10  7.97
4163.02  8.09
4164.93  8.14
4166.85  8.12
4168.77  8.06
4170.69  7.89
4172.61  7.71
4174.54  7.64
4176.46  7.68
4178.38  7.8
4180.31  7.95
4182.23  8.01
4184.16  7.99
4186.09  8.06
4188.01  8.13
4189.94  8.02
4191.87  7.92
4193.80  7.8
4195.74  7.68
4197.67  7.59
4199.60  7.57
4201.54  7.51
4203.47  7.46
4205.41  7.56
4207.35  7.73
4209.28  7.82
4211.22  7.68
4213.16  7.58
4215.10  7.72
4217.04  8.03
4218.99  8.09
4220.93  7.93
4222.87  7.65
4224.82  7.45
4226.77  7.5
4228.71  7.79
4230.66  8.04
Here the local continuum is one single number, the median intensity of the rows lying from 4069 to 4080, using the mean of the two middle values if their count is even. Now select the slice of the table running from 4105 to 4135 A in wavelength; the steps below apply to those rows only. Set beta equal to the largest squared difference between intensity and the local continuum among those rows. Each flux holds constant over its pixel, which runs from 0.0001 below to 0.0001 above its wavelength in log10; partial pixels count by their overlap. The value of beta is 1.92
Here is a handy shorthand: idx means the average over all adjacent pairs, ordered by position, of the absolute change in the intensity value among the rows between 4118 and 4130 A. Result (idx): 0.172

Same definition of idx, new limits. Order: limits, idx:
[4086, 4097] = 0.082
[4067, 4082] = 0.104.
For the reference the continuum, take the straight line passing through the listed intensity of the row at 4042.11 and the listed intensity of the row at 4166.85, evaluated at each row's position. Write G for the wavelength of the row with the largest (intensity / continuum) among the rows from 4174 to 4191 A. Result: 4188.01 A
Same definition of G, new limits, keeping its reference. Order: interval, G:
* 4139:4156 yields 4143.89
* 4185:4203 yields 4188.01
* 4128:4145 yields 4136.26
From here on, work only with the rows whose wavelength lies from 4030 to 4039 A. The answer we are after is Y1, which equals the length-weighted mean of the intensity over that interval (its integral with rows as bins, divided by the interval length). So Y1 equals 8.10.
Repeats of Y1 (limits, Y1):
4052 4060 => 7.82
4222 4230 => 7.61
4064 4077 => 8.10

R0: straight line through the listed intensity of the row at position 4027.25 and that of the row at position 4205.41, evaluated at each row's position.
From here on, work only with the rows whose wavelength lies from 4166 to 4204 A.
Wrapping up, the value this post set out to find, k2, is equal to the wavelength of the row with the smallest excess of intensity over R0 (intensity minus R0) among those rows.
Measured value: 4203.47 A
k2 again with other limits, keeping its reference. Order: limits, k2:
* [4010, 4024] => 4023.54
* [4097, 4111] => 4100.23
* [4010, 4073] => 4058.90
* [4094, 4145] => 4130.55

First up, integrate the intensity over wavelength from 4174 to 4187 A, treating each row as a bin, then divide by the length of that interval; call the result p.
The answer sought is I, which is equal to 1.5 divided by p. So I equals 0.190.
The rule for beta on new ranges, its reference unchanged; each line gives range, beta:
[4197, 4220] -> 0.47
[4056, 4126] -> 1.92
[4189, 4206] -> 0.47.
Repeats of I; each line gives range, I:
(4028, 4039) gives 0.184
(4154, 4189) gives 0.190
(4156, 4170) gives 0.188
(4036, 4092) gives 0.183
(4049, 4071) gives 0.189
